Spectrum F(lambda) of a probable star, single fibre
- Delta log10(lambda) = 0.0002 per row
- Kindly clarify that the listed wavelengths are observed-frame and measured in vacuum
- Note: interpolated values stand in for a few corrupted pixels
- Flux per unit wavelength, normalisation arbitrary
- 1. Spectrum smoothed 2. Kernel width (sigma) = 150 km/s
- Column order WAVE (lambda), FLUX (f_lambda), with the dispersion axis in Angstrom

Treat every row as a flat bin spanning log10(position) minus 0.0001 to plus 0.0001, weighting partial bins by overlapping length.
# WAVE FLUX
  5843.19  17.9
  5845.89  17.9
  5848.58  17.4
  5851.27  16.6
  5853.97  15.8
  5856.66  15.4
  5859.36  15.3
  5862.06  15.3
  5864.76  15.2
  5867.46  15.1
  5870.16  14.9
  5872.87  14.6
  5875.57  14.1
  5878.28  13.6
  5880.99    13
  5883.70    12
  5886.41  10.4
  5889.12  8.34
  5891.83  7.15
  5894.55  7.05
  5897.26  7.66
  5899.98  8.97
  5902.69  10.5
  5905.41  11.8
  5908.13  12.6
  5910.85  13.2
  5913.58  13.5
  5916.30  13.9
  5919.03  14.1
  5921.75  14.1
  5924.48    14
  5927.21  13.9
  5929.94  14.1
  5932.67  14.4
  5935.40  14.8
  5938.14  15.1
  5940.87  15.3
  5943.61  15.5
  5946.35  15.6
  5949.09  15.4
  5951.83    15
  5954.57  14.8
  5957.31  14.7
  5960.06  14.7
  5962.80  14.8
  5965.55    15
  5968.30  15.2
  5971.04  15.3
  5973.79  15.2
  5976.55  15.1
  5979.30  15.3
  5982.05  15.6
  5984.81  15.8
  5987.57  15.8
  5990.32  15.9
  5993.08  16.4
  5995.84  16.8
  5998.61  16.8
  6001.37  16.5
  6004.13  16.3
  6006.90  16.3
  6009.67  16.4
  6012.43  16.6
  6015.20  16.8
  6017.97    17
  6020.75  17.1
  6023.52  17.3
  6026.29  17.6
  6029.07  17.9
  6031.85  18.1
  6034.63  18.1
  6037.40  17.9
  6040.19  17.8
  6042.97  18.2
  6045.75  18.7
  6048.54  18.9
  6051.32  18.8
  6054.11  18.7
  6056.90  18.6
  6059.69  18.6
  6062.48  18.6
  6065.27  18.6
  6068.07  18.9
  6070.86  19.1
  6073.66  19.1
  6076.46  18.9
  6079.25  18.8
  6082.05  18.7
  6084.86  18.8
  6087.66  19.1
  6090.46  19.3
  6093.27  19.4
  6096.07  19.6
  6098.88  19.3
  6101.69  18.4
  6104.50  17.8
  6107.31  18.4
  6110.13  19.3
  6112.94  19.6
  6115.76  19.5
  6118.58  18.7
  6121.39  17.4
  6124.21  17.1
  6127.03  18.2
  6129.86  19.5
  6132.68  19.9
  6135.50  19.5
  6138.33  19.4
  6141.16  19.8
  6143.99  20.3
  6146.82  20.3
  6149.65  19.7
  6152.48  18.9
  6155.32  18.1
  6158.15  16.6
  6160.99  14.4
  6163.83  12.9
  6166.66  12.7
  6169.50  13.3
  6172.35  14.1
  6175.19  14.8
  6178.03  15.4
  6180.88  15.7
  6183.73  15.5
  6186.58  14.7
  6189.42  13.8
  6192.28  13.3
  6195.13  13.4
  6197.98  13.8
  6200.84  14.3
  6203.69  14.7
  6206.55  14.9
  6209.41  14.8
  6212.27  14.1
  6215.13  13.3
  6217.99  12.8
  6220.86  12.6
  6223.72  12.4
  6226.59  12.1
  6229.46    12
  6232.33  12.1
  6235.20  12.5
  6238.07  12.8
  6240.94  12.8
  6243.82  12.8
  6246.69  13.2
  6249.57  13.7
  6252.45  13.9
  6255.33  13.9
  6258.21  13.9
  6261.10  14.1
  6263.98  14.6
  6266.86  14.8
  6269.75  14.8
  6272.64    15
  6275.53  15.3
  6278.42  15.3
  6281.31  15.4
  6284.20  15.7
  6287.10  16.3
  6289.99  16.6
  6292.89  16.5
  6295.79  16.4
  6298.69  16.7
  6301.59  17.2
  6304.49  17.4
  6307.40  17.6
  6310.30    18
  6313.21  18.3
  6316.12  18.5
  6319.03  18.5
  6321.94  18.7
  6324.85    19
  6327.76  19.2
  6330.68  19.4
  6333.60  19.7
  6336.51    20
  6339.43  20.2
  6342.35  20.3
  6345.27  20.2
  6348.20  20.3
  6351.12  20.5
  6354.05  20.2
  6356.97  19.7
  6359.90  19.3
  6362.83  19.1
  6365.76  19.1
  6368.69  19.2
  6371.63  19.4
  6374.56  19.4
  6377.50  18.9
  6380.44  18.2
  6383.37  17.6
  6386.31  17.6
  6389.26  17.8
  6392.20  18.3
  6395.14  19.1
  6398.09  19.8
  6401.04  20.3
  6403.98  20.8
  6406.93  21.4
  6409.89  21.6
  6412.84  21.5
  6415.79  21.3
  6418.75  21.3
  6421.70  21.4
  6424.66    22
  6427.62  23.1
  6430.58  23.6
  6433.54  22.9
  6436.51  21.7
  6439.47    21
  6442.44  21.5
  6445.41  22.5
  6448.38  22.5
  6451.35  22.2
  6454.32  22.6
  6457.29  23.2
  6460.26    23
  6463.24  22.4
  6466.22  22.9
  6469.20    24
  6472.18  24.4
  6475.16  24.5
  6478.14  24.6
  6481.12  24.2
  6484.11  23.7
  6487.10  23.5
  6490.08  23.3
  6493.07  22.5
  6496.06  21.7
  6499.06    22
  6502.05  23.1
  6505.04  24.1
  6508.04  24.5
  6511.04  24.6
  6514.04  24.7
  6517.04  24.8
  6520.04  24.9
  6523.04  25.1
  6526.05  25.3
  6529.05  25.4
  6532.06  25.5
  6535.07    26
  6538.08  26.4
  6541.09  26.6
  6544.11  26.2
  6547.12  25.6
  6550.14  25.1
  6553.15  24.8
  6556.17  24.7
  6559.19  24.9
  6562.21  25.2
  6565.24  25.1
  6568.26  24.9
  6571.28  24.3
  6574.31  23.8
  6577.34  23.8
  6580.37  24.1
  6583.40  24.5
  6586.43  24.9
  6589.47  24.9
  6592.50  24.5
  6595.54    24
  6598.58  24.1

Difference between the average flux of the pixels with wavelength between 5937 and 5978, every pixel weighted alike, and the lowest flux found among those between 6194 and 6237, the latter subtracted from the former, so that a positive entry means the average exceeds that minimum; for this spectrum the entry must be 3.1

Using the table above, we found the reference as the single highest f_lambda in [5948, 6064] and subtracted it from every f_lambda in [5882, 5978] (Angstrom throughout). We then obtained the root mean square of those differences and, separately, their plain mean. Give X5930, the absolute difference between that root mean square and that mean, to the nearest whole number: 12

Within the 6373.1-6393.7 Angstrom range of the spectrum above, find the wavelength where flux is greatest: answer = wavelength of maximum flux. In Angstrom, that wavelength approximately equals 6374.56 Angstrom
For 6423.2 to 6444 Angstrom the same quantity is 6430.58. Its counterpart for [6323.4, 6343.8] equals 6342.35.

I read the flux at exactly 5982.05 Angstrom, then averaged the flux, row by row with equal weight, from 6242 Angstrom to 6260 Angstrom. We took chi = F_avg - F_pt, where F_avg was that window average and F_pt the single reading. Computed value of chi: -2.0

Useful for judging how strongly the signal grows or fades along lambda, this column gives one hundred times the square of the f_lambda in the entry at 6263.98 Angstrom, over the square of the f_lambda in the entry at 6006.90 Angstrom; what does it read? 80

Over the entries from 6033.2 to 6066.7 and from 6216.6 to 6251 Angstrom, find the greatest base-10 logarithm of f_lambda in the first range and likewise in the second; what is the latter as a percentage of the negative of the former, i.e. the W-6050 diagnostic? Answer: -89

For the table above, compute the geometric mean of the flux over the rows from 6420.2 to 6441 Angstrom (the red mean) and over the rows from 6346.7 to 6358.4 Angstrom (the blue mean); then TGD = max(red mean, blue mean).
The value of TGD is 22.2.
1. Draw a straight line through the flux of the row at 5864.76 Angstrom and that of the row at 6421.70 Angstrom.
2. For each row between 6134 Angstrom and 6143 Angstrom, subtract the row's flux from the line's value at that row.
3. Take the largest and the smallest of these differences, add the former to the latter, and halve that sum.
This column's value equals -1.3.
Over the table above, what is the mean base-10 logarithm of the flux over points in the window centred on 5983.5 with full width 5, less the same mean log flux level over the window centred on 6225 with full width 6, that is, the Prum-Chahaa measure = 0.11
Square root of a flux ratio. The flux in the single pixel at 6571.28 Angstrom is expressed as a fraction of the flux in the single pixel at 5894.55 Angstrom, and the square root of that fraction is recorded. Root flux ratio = 1.9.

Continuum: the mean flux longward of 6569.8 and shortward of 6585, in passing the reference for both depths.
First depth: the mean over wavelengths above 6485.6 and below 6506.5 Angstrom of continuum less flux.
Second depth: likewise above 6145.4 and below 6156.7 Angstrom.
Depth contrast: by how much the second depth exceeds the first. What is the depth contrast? 3.6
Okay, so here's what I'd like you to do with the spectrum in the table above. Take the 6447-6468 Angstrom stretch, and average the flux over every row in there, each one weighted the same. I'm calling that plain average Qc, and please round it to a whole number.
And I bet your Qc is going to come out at 23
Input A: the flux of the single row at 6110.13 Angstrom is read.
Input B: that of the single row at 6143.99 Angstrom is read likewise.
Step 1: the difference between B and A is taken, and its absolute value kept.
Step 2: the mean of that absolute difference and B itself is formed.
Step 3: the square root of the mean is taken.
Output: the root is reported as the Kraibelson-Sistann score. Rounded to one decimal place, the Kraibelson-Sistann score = 3.3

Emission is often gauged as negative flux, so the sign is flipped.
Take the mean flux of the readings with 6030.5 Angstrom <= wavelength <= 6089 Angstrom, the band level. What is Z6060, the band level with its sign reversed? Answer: -19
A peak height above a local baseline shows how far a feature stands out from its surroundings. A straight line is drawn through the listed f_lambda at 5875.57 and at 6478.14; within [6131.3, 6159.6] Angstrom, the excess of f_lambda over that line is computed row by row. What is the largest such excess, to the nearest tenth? 1.5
